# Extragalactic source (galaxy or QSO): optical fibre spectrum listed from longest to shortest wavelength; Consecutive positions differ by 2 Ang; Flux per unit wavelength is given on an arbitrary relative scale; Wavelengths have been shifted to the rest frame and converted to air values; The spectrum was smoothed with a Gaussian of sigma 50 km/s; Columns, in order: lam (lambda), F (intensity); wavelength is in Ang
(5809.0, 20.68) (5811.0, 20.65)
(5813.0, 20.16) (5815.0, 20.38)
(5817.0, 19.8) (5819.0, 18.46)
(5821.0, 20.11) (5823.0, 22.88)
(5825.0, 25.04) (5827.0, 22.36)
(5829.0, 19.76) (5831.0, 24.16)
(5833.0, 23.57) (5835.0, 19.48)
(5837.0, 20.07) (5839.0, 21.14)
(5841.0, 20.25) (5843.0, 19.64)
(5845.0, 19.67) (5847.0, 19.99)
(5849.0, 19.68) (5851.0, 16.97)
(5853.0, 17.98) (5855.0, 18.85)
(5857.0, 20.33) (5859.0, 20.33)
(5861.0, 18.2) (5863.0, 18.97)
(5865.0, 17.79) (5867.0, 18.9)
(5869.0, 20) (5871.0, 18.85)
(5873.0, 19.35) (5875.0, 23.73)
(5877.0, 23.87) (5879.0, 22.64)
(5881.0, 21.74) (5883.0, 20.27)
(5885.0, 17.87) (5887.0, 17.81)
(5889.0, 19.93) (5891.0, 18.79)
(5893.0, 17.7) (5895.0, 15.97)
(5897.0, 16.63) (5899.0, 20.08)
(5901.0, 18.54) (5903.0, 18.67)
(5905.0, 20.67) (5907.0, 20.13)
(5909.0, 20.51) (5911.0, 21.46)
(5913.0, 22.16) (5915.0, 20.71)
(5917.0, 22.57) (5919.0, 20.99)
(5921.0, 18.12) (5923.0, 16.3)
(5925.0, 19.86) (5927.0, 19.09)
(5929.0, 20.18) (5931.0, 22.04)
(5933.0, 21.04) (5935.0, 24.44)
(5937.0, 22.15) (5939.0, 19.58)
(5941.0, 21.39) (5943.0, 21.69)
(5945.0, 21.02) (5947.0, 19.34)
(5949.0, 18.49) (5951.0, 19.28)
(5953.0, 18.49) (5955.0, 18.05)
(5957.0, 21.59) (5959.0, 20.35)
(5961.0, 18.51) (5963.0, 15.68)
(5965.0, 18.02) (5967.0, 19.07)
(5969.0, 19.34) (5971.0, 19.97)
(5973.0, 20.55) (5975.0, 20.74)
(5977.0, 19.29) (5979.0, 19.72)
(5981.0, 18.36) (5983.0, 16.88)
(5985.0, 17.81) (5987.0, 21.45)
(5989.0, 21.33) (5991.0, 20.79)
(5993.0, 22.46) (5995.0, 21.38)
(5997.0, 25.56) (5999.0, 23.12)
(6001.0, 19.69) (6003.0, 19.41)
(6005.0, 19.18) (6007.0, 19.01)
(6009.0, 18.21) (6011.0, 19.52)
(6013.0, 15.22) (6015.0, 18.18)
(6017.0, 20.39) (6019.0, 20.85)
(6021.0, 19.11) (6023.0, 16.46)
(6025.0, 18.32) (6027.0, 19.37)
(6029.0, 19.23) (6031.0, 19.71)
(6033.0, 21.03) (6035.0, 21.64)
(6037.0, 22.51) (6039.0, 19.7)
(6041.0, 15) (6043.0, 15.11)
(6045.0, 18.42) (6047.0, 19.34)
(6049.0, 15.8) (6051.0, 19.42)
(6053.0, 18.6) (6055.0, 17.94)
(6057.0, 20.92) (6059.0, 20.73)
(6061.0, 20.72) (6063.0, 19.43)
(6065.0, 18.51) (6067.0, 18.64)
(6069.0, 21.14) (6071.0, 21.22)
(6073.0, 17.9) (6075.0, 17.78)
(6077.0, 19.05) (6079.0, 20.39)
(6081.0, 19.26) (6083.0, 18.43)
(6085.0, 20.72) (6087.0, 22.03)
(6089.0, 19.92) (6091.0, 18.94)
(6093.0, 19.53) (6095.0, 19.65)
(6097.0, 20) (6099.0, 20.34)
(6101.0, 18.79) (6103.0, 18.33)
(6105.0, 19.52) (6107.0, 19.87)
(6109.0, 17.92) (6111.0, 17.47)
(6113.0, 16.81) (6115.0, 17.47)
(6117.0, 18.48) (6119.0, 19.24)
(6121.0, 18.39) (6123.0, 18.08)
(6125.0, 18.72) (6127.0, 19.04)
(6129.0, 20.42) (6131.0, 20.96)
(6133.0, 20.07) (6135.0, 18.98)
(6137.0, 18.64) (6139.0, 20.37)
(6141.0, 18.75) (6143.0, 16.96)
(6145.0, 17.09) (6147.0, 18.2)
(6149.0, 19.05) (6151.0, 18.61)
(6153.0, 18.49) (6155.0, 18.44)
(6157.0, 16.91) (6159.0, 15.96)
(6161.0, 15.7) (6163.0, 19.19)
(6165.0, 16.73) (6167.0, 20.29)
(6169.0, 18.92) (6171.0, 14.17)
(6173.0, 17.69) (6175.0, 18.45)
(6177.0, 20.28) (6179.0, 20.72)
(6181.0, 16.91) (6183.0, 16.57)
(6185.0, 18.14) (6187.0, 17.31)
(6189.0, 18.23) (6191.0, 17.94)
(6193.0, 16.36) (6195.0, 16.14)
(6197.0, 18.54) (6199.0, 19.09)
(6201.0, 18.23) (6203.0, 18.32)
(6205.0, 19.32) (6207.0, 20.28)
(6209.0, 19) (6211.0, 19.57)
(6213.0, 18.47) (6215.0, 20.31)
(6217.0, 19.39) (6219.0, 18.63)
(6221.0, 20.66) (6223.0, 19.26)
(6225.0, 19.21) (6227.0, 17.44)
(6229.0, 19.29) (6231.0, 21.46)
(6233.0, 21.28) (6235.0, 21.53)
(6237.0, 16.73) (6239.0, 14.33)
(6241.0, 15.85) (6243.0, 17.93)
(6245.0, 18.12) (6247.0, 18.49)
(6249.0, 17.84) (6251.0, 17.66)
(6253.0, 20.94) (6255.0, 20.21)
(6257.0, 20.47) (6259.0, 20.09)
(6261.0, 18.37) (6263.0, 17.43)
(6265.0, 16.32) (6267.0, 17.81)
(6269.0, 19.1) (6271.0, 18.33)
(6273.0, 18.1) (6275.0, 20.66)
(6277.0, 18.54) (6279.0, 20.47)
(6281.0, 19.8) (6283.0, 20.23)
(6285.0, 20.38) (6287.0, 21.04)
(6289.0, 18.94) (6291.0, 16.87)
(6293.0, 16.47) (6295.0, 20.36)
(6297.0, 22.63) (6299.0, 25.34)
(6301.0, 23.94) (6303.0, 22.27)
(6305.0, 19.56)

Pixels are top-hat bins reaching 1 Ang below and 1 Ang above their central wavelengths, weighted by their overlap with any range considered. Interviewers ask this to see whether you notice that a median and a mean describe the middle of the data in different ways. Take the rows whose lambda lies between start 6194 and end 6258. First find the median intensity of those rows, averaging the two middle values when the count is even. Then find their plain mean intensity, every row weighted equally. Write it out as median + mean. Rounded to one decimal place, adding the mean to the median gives 37.9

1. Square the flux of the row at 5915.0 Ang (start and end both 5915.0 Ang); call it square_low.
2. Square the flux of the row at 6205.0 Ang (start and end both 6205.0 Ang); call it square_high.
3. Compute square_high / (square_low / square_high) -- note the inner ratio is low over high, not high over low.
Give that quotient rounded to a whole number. 325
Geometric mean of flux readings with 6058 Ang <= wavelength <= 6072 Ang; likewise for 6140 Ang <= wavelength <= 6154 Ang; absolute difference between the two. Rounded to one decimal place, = 1.9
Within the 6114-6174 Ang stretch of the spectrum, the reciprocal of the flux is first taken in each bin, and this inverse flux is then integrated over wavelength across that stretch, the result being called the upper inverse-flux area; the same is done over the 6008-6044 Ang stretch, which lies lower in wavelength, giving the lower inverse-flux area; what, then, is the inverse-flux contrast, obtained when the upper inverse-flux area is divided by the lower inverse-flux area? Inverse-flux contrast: 1.70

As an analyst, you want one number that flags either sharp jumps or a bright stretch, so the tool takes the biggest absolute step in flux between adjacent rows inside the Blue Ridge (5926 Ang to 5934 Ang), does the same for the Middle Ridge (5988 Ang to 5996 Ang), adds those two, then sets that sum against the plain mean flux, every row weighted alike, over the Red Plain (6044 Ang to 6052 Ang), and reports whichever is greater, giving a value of 18.2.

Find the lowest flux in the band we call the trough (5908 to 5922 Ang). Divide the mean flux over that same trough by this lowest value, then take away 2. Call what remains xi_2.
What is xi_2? -0.84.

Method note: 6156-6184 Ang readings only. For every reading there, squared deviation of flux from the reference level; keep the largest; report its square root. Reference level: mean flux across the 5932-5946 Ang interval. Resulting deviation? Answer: 7.4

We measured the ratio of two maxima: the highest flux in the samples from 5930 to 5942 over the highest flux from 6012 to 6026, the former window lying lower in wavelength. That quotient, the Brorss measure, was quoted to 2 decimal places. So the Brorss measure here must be 1.17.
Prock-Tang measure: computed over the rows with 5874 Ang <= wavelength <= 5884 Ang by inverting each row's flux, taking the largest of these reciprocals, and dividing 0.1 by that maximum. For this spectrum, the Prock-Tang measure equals 2.03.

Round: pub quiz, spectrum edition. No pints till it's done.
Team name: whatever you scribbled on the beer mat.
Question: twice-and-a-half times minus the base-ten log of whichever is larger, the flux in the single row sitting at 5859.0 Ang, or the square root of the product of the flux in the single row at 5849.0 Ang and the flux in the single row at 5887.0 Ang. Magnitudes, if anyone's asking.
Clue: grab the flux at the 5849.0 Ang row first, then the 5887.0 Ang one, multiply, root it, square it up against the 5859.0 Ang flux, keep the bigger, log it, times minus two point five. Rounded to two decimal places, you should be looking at -3.27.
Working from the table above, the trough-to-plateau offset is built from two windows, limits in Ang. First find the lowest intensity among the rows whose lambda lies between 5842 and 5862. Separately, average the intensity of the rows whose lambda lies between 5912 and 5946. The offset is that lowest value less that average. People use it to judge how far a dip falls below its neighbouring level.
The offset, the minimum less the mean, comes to -3.8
